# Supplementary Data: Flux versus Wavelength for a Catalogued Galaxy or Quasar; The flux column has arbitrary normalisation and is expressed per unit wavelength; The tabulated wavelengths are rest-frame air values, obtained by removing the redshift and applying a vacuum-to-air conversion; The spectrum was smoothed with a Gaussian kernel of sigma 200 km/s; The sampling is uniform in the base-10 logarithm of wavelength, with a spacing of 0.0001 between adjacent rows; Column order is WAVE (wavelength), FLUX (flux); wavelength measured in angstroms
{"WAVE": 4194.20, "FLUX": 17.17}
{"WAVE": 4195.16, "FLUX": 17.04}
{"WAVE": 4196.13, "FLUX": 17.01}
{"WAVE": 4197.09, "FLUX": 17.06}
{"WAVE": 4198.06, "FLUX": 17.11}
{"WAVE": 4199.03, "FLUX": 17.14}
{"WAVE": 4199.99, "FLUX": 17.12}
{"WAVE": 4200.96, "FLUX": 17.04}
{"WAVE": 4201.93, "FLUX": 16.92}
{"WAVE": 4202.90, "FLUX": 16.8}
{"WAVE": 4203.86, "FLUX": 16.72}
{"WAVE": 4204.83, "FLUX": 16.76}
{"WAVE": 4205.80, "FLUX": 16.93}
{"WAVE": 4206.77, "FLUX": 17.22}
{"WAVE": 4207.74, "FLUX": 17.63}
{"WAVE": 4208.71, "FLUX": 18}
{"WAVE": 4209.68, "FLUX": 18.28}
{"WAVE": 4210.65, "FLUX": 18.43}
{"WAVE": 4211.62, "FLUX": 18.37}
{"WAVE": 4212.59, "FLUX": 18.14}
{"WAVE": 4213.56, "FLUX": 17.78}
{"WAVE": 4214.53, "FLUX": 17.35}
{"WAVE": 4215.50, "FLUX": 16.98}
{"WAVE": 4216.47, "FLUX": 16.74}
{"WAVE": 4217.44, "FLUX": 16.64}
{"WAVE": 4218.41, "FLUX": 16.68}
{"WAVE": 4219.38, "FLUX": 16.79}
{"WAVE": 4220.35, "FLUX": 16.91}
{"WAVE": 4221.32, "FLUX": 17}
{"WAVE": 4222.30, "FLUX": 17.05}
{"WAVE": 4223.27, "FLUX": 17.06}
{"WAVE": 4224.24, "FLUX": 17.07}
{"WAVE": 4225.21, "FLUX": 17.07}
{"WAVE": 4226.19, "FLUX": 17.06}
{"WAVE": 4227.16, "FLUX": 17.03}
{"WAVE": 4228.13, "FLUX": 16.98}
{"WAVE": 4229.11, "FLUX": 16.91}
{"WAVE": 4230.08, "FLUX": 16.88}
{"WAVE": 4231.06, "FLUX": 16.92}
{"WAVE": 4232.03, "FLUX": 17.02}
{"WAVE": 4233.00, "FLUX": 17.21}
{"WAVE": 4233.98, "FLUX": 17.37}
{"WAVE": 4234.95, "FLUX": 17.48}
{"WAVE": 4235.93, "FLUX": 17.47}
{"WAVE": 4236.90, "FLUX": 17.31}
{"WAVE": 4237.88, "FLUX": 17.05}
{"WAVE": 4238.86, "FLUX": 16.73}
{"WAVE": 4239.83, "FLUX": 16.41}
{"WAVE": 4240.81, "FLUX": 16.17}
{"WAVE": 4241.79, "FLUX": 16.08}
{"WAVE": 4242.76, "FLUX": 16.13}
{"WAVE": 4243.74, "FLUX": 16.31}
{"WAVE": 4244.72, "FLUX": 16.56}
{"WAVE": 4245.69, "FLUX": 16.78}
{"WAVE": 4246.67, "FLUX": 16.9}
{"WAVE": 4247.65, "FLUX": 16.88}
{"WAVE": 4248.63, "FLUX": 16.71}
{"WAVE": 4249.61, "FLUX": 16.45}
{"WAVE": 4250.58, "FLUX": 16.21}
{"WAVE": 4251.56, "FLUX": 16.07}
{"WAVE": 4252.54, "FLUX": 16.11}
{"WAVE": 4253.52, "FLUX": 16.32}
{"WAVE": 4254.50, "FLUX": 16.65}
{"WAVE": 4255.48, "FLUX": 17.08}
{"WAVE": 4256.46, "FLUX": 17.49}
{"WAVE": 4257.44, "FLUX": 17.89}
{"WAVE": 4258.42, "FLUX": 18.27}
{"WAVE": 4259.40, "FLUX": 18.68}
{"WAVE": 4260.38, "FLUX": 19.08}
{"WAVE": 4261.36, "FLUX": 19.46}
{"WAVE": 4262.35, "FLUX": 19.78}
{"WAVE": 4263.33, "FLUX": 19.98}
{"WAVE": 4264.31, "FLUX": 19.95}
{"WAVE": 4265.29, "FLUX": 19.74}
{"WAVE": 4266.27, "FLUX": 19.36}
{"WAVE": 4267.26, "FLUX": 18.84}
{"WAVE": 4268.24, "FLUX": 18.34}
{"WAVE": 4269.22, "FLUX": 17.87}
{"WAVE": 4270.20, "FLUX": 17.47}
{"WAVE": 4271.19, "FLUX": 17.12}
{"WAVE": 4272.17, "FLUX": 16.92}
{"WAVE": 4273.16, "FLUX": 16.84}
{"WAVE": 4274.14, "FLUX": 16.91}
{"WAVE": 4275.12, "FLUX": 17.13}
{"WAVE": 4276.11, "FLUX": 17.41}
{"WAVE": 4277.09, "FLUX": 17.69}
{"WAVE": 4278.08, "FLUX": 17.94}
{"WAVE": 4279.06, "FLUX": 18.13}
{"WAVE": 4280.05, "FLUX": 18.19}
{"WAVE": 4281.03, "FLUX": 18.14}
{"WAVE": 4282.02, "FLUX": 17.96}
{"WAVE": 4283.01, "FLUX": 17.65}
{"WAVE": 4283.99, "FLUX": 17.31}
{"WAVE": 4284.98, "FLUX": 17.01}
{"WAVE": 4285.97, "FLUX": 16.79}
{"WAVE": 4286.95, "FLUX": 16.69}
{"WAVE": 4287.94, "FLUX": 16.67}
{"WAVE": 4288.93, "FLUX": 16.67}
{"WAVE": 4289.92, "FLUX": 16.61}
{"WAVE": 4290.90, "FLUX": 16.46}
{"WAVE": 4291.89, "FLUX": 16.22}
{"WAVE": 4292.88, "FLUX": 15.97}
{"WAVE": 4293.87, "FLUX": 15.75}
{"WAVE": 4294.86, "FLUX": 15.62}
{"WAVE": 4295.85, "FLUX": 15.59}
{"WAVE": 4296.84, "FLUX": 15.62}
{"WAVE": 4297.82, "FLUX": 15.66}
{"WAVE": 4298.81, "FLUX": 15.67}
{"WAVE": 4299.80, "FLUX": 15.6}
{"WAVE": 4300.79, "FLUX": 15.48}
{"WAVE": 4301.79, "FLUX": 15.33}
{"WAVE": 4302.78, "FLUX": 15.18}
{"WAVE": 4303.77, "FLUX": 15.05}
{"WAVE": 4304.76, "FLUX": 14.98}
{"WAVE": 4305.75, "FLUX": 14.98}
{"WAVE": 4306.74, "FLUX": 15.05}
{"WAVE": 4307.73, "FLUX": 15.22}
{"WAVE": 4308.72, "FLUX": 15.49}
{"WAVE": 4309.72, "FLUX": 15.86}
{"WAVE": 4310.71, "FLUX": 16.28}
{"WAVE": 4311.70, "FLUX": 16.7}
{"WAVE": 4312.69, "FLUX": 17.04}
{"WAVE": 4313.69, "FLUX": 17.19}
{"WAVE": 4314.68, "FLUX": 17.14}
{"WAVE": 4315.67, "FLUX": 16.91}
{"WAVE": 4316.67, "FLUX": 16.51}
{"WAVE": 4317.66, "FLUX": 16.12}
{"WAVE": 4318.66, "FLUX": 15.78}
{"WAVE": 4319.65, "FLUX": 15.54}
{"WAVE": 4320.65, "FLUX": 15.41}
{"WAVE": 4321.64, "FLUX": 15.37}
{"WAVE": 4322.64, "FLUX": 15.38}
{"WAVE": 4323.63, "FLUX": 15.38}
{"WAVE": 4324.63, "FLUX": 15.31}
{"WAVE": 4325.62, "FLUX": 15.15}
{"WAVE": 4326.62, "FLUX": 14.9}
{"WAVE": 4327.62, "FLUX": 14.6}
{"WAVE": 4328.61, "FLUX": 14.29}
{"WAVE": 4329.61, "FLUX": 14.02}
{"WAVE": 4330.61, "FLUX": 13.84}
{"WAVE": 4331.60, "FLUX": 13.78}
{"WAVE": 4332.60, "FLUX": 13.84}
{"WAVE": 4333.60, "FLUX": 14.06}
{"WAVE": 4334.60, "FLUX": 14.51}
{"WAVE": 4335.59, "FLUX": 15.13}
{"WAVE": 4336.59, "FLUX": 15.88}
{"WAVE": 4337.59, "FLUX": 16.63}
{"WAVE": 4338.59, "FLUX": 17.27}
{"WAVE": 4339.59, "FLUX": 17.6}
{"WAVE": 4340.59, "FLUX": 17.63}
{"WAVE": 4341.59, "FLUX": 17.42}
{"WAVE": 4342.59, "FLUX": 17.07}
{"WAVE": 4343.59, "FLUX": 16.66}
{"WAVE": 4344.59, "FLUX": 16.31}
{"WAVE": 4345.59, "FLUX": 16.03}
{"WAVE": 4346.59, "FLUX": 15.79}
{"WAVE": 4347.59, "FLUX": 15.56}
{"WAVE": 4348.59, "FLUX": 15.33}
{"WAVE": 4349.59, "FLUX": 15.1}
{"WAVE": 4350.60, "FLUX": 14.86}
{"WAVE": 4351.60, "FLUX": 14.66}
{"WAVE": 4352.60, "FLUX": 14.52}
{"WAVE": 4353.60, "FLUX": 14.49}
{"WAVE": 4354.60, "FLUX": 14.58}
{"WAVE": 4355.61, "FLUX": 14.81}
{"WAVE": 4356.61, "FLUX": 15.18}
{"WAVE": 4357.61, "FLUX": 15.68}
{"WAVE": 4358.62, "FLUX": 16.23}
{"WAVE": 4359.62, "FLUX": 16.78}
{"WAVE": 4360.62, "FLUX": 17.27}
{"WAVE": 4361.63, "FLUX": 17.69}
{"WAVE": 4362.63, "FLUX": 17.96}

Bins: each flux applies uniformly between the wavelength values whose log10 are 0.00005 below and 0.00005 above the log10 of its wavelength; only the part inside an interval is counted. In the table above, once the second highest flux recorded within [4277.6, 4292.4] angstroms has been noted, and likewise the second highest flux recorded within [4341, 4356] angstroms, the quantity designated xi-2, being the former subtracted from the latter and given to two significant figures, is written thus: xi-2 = -1.1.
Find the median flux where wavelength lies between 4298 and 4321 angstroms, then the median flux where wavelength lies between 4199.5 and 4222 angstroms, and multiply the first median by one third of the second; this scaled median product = 88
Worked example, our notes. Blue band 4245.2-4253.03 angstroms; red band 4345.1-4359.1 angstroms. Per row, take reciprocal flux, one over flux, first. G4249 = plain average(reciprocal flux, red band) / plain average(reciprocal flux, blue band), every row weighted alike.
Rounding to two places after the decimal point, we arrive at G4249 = 1.09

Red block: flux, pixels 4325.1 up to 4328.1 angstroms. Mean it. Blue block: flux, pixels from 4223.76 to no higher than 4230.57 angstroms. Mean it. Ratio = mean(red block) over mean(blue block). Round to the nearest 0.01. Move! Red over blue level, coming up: 0.88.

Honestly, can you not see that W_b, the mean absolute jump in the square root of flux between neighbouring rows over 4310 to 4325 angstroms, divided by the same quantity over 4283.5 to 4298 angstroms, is 1.6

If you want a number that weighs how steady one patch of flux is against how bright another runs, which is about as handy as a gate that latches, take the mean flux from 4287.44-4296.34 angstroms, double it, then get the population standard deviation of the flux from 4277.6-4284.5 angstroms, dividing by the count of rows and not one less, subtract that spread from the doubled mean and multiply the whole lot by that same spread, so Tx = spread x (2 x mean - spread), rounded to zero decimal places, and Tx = 9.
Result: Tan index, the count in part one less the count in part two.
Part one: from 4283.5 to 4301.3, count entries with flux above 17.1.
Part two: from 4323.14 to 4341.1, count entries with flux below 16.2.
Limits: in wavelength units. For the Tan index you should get -13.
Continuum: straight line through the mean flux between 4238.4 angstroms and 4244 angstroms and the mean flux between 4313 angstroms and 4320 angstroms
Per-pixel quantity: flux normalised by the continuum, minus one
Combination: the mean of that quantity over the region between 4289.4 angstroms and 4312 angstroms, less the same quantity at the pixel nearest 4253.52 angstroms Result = -0.05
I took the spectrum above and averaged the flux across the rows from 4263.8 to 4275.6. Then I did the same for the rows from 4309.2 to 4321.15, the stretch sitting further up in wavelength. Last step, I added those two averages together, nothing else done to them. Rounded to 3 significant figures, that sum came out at 34.4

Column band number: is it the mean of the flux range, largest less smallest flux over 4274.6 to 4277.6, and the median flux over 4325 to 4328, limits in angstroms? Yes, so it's 7.7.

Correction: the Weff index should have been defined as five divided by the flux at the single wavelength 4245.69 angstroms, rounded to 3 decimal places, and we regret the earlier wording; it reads 0.298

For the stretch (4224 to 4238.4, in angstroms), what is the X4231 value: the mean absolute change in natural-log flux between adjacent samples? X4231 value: 0.0051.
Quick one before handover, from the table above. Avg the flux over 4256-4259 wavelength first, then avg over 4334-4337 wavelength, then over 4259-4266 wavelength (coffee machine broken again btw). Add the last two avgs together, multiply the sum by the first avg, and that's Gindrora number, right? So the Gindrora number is 621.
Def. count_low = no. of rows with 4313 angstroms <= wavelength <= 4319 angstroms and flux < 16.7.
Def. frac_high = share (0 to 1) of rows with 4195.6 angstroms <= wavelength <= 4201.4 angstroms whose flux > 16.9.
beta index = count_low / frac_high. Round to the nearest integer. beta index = 3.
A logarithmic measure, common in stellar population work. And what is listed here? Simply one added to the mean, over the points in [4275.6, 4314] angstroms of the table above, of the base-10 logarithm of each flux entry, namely 2.21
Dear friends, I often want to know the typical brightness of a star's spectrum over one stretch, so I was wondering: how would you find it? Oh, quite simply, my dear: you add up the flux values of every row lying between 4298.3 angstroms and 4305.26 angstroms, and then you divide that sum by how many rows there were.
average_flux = 15.3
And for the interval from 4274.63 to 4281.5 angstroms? 17.8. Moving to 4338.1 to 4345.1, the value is 17.1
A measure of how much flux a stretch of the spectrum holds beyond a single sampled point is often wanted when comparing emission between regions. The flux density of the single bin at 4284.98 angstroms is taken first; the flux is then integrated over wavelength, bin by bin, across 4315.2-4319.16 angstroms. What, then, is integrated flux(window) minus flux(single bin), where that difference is 48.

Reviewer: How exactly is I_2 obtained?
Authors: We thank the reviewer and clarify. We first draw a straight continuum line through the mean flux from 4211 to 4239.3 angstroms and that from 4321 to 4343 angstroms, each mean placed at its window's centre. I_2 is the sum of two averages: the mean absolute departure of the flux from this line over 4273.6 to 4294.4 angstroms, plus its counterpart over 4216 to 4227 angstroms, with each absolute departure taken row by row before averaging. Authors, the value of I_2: 1.2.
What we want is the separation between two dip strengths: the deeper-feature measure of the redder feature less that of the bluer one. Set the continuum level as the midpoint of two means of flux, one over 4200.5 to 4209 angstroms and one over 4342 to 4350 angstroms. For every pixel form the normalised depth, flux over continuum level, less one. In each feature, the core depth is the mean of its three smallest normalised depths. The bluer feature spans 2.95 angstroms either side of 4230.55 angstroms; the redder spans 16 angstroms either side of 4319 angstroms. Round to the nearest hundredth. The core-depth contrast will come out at -0.19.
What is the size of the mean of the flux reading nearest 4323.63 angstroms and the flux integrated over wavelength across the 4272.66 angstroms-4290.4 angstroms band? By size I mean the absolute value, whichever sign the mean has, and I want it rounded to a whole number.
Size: 161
